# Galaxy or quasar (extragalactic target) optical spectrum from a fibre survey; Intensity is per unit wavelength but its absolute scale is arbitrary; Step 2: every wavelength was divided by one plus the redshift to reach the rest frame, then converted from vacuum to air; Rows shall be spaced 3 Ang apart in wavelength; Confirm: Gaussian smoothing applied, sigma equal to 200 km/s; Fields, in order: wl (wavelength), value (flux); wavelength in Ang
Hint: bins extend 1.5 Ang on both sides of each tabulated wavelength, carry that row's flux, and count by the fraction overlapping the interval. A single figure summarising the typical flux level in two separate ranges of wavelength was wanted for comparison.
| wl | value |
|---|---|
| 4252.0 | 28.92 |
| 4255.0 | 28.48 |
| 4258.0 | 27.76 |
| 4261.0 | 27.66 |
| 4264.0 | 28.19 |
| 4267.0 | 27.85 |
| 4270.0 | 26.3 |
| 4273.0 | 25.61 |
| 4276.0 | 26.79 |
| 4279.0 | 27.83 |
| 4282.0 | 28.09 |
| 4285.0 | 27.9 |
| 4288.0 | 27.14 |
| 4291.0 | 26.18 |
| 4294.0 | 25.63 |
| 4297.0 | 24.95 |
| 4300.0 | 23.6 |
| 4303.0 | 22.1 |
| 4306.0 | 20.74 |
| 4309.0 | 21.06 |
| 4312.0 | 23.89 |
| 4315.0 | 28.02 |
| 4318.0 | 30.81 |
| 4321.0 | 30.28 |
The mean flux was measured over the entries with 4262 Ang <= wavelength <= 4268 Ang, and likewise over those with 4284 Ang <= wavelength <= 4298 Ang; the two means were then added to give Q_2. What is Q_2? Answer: 54.4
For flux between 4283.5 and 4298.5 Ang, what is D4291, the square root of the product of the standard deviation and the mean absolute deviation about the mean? 1.0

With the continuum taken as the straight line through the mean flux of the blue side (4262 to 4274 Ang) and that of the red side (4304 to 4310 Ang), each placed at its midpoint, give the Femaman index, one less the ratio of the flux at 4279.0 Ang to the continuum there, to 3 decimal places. -0.098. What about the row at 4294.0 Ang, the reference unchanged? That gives -0.114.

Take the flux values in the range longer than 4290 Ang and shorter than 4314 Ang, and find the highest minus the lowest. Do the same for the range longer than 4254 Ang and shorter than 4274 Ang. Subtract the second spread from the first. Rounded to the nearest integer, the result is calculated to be 3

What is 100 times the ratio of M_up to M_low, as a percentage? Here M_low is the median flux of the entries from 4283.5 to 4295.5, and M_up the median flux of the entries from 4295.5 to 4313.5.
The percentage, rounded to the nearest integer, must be 86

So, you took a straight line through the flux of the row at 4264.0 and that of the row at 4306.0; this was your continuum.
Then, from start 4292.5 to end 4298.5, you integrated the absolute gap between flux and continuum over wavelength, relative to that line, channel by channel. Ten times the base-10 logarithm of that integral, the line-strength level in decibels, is 12.1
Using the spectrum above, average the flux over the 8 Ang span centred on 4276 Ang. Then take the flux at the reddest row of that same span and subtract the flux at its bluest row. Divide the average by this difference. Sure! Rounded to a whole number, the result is 12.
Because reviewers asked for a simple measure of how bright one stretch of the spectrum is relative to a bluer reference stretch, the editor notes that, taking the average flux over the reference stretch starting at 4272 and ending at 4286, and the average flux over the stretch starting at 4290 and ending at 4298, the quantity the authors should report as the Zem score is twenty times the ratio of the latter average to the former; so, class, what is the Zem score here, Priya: 18.8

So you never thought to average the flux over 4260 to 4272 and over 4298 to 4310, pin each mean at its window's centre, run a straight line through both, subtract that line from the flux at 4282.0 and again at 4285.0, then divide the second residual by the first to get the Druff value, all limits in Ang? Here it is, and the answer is 1.1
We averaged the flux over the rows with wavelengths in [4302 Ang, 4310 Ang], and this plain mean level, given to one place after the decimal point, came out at 21.3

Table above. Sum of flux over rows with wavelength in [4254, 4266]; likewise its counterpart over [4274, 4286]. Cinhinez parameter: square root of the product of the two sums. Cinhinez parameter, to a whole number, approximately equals 111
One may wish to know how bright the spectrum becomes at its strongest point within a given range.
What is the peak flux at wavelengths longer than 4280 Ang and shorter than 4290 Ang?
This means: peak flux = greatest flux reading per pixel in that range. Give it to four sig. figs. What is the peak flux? 28.09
